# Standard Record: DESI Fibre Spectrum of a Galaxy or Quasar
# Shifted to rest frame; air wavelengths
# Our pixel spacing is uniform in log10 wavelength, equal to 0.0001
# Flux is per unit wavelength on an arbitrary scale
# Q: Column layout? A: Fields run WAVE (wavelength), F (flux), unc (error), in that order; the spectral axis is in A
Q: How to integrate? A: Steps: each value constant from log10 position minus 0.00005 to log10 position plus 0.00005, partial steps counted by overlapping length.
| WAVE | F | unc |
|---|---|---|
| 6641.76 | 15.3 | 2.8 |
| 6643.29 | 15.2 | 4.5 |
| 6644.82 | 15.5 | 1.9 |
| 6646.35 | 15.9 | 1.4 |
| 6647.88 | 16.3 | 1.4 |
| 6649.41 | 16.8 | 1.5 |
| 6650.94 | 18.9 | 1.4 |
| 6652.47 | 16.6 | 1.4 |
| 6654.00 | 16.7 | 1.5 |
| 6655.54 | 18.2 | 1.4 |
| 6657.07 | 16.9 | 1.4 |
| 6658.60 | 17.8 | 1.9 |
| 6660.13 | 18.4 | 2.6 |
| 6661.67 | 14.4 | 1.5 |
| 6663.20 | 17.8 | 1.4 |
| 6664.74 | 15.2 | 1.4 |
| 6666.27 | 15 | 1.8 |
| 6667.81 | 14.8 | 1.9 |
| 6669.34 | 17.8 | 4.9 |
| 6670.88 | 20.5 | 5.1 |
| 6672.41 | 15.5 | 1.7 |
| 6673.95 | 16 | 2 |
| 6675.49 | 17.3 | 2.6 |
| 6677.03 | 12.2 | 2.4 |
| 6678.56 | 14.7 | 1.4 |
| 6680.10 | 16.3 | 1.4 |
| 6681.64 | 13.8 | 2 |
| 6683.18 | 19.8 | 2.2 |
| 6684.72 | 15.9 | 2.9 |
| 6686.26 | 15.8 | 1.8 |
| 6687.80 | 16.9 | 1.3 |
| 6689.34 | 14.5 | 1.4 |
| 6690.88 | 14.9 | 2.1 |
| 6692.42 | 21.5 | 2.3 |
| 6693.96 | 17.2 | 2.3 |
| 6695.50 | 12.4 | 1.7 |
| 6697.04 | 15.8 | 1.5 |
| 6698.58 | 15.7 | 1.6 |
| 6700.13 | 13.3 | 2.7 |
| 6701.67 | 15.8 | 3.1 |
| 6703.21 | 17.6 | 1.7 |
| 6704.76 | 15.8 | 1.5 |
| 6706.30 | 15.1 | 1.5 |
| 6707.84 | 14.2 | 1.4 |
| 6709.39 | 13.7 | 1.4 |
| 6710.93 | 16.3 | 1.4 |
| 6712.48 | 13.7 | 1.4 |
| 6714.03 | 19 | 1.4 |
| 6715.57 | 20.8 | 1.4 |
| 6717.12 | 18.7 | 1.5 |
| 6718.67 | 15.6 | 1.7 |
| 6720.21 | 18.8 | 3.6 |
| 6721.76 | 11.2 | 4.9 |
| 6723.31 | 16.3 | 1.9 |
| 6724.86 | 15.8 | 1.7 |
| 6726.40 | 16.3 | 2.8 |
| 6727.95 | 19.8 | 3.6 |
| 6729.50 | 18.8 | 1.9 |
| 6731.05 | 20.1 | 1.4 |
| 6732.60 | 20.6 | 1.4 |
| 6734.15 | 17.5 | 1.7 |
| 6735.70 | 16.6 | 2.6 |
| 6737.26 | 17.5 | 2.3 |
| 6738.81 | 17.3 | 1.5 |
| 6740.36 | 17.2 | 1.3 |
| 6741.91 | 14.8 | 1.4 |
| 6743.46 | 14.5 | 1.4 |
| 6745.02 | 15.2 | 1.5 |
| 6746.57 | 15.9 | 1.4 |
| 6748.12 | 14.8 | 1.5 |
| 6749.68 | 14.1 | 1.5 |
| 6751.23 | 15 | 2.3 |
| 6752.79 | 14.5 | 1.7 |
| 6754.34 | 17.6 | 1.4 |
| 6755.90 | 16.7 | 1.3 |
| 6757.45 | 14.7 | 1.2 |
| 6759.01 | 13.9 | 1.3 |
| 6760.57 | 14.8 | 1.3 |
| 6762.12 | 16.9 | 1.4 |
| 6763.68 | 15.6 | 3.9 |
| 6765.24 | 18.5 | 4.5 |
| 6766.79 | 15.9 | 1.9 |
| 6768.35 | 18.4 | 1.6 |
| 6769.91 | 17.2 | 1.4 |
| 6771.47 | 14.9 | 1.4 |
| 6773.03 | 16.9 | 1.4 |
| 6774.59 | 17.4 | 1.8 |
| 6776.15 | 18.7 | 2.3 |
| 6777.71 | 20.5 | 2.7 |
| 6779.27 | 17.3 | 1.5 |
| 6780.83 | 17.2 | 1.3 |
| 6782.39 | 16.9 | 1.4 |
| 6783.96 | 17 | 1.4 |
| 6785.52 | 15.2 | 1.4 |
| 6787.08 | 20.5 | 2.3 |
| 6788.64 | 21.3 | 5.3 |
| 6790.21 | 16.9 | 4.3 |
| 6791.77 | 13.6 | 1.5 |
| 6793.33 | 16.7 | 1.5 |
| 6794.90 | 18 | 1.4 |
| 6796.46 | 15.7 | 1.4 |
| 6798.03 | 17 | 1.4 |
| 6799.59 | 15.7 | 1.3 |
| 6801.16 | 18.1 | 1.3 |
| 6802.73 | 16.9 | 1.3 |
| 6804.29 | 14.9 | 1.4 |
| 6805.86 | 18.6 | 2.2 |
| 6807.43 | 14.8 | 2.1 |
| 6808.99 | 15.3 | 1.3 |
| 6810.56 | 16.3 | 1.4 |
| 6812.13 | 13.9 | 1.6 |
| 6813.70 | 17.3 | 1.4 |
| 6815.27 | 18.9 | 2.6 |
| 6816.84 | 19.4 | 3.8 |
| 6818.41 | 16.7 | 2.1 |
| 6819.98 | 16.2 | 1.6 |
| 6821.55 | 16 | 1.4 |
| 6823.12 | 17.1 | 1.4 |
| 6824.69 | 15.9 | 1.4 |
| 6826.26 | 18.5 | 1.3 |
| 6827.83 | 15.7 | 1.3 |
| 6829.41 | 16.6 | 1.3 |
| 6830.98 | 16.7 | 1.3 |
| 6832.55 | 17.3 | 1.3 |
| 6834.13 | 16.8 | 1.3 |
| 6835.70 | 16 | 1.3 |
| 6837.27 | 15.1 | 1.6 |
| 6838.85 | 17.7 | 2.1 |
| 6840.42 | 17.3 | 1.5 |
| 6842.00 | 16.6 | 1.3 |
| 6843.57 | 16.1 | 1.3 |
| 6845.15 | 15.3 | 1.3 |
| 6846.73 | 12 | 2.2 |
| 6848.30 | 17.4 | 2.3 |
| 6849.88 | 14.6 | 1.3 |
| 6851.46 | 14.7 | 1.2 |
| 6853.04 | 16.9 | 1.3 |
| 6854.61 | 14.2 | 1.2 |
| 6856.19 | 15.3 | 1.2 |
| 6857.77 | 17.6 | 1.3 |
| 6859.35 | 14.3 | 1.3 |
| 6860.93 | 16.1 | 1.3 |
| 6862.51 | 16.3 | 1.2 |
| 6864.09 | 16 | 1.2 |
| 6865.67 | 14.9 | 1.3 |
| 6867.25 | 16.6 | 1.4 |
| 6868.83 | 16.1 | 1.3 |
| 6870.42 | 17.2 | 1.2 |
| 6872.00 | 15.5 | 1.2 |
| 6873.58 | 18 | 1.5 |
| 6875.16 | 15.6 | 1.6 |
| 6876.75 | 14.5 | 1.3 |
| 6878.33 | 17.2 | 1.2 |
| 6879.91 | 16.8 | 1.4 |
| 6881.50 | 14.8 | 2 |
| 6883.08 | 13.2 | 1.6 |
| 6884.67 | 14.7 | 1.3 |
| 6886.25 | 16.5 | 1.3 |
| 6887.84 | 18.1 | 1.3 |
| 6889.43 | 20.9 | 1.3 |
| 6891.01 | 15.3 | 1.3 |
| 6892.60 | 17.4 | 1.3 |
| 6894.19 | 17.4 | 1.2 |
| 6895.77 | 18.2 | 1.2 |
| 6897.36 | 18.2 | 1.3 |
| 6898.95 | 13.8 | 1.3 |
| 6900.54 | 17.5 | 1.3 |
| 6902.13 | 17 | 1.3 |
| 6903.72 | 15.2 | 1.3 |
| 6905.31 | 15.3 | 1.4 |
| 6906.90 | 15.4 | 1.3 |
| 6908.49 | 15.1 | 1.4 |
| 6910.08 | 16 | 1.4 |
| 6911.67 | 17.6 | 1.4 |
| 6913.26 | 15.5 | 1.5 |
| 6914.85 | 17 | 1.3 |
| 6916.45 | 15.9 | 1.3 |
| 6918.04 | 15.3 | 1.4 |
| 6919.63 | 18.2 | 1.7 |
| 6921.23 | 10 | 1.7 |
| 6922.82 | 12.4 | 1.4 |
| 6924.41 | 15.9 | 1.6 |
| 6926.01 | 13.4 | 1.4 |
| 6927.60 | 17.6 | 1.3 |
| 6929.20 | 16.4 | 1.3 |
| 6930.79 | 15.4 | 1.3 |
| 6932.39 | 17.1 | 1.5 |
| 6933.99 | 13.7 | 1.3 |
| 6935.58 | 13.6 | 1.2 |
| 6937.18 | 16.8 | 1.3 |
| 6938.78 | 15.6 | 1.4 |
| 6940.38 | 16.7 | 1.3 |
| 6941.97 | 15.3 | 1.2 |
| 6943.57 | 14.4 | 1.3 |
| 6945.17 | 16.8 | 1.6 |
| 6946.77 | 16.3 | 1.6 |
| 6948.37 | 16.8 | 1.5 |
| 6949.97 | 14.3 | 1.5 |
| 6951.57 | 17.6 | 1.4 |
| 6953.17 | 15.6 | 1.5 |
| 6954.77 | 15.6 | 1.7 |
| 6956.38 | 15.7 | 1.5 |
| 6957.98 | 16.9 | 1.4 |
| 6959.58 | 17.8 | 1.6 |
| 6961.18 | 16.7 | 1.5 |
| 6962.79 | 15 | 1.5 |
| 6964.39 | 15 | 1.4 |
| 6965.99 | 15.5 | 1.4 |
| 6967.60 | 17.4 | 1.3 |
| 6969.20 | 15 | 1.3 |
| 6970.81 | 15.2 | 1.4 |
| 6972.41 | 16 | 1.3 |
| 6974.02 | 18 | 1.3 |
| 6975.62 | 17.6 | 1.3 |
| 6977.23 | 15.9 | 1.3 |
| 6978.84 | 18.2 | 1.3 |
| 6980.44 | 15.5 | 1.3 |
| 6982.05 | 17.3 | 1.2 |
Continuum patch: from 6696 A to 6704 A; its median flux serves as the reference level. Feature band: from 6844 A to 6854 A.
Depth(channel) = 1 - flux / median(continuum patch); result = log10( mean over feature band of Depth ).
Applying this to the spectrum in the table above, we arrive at -1.4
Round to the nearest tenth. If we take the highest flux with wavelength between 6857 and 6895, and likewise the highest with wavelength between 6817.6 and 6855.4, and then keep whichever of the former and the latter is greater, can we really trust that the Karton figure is 20.9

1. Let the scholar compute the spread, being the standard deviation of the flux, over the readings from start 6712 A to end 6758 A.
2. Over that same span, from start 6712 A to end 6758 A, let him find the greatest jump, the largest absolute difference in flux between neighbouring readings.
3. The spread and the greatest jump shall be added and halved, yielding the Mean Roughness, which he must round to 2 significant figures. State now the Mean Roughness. 4.9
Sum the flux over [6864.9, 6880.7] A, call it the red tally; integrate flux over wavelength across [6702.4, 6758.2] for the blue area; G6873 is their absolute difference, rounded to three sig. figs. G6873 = 755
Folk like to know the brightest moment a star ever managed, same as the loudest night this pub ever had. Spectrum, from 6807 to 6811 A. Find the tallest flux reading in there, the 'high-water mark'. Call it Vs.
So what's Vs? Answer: 16.3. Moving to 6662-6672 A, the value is 20.5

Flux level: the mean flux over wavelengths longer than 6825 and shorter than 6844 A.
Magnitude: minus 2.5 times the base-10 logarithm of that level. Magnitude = -3.06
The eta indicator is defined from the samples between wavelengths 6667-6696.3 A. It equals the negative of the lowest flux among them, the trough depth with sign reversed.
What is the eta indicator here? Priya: -12.2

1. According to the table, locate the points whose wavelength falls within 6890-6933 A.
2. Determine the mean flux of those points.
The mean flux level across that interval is 15.9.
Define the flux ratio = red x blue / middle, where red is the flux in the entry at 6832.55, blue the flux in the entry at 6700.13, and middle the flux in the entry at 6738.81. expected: 13.3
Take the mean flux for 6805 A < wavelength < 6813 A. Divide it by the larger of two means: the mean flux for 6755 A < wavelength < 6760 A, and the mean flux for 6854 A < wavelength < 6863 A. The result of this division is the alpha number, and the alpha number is 1.01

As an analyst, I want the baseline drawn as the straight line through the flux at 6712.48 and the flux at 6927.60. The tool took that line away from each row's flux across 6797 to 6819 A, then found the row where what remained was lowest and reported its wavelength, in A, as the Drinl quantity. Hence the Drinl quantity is 6812.13 A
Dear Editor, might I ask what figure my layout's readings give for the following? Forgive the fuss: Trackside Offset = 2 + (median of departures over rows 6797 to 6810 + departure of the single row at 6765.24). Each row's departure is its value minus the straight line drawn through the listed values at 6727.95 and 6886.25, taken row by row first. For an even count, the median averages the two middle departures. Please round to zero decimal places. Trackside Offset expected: 0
